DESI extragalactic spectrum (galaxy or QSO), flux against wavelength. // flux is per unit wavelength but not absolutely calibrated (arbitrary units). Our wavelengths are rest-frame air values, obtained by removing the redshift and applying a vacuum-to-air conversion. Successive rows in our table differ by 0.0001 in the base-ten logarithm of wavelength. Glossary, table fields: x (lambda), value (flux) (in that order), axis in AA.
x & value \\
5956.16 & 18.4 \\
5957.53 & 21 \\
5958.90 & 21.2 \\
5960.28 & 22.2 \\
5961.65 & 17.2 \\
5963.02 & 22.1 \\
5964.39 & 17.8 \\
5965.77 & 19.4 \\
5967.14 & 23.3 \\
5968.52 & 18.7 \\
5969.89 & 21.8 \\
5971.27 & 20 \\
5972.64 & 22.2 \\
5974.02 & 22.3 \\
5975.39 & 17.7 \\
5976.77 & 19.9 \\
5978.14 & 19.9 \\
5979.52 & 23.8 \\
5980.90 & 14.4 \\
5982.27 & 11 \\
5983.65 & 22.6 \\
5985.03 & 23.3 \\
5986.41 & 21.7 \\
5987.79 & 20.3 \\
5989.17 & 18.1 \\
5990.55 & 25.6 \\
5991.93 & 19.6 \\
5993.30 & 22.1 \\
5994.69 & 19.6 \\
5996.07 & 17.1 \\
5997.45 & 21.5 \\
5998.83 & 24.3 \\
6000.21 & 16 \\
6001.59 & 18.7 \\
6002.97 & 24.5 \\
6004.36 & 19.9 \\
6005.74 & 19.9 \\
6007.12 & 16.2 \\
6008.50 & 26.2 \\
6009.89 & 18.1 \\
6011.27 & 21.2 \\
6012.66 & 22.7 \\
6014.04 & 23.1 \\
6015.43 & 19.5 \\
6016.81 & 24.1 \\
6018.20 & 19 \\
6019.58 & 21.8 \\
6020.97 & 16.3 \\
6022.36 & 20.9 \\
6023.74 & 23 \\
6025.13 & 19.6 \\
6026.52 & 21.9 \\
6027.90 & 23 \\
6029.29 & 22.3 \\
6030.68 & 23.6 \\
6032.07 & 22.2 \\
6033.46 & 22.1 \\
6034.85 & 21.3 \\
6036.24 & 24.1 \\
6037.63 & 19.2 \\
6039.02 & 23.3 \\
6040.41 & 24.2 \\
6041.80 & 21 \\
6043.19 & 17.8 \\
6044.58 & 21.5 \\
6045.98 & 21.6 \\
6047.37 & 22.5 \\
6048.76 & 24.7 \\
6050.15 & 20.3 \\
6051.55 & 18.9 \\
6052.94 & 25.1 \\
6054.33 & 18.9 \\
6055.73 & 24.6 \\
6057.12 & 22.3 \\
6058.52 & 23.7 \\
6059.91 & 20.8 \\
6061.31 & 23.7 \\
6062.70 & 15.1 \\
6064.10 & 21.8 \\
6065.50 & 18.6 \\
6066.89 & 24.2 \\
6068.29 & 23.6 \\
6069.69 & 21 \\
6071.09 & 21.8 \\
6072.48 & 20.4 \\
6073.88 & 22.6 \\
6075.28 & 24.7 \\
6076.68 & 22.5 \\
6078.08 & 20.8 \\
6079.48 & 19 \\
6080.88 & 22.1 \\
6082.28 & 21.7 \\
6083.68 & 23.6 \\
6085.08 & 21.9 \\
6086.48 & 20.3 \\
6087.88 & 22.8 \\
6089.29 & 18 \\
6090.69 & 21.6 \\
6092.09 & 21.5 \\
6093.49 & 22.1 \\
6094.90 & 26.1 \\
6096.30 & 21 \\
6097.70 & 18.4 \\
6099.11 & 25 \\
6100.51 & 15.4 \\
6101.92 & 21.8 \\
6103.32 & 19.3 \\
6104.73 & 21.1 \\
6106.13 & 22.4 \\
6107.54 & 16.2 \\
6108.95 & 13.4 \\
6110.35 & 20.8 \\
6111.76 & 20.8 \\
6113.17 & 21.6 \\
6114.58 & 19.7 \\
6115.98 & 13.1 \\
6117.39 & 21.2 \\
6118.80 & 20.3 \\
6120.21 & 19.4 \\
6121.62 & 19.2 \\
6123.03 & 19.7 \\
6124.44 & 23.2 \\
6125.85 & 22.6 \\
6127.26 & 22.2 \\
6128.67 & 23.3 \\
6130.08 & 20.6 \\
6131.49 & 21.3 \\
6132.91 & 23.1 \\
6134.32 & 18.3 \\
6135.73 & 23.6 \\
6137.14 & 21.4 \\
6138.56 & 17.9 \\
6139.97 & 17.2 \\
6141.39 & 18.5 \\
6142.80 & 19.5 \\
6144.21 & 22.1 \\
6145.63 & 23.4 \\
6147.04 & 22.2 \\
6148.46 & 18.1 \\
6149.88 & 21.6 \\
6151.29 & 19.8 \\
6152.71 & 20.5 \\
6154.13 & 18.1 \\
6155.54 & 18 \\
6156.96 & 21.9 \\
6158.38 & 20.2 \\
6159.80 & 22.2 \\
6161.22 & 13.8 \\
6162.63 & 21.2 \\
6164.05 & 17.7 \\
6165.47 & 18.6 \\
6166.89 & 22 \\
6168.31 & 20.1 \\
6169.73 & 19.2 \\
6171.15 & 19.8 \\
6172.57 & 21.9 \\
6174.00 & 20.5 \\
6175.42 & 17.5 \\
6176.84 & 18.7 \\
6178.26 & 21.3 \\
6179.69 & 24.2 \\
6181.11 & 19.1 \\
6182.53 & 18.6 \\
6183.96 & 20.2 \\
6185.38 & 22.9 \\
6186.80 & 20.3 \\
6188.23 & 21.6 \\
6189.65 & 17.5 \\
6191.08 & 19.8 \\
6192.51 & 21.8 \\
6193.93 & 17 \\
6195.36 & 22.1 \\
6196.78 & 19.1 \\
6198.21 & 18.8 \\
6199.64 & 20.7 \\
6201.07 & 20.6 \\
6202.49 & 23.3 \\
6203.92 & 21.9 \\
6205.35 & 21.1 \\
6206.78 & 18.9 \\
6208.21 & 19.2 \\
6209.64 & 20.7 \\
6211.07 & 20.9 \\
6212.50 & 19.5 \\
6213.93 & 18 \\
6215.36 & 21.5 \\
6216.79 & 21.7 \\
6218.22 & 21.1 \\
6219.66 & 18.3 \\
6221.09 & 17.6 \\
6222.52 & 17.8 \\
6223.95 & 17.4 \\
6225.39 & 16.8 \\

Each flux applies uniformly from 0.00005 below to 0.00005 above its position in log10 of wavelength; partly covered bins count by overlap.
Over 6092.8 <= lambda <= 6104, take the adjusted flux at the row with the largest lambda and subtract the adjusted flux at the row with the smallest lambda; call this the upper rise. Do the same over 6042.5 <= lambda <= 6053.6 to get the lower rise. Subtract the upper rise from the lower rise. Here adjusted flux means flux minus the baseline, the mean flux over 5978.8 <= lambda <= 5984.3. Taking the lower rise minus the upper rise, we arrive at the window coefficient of 10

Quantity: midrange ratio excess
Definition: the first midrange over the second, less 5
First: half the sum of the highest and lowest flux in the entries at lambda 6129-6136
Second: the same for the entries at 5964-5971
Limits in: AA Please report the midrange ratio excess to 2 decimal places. -3.98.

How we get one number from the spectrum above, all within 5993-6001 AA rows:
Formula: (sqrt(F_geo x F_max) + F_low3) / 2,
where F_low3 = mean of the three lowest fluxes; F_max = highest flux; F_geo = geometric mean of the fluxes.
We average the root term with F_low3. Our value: 19.8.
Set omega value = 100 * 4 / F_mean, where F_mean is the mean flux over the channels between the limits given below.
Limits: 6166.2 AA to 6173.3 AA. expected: 19.4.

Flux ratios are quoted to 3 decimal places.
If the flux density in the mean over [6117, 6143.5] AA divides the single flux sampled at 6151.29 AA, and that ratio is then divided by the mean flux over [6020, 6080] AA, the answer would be 0.044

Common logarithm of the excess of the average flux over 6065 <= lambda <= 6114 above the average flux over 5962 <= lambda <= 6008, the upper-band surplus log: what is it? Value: -0.03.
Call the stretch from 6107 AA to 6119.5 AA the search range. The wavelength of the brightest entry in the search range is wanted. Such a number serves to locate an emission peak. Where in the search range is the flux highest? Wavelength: 6113.17 AA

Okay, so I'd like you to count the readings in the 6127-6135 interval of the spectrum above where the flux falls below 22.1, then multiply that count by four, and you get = 12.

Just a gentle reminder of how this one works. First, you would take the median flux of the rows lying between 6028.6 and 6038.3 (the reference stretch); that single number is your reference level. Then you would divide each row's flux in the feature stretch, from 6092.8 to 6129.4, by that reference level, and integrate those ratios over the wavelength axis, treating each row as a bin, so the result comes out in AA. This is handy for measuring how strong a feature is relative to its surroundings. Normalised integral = 34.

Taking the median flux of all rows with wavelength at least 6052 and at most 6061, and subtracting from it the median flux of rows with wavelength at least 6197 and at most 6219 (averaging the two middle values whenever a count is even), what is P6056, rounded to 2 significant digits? 2.3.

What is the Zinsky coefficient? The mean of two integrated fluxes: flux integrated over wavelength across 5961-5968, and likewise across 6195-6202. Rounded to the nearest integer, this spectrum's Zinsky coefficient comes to 141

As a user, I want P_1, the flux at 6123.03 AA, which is 19.7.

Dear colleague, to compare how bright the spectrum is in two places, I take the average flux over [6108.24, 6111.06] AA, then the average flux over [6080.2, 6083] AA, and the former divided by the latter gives 0.78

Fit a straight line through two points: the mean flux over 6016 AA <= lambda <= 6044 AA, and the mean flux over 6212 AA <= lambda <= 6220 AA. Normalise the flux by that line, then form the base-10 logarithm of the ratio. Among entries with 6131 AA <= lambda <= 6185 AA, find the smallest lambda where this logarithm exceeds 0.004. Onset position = 6131.49 AA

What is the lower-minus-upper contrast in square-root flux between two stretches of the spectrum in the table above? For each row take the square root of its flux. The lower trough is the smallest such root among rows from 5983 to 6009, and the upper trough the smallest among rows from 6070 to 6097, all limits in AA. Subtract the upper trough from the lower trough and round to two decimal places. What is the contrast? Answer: -0.24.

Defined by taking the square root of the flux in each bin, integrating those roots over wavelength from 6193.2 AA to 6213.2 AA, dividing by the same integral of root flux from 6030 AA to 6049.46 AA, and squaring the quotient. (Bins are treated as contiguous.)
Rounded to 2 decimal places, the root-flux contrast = 0.97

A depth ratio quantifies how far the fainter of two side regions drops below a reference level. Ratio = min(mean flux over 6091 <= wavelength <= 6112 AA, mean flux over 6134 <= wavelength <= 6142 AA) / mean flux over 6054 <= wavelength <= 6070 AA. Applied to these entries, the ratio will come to 0.91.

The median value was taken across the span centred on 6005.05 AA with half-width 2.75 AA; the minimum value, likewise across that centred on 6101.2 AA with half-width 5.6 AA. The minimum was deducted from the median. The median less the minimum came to 4.5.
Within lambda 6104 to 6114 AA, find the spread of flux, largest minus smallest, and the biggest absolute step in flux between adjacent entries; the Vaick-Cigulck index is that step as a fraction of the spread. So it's 0.82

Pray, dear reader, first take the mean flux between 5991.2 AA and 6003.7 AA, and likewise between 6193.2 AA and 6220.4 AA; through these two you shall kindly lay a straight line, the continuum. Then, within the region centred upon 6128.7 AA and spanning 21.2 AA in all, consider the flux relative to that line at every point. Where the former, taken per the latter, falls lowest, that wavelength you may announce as 6138.56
